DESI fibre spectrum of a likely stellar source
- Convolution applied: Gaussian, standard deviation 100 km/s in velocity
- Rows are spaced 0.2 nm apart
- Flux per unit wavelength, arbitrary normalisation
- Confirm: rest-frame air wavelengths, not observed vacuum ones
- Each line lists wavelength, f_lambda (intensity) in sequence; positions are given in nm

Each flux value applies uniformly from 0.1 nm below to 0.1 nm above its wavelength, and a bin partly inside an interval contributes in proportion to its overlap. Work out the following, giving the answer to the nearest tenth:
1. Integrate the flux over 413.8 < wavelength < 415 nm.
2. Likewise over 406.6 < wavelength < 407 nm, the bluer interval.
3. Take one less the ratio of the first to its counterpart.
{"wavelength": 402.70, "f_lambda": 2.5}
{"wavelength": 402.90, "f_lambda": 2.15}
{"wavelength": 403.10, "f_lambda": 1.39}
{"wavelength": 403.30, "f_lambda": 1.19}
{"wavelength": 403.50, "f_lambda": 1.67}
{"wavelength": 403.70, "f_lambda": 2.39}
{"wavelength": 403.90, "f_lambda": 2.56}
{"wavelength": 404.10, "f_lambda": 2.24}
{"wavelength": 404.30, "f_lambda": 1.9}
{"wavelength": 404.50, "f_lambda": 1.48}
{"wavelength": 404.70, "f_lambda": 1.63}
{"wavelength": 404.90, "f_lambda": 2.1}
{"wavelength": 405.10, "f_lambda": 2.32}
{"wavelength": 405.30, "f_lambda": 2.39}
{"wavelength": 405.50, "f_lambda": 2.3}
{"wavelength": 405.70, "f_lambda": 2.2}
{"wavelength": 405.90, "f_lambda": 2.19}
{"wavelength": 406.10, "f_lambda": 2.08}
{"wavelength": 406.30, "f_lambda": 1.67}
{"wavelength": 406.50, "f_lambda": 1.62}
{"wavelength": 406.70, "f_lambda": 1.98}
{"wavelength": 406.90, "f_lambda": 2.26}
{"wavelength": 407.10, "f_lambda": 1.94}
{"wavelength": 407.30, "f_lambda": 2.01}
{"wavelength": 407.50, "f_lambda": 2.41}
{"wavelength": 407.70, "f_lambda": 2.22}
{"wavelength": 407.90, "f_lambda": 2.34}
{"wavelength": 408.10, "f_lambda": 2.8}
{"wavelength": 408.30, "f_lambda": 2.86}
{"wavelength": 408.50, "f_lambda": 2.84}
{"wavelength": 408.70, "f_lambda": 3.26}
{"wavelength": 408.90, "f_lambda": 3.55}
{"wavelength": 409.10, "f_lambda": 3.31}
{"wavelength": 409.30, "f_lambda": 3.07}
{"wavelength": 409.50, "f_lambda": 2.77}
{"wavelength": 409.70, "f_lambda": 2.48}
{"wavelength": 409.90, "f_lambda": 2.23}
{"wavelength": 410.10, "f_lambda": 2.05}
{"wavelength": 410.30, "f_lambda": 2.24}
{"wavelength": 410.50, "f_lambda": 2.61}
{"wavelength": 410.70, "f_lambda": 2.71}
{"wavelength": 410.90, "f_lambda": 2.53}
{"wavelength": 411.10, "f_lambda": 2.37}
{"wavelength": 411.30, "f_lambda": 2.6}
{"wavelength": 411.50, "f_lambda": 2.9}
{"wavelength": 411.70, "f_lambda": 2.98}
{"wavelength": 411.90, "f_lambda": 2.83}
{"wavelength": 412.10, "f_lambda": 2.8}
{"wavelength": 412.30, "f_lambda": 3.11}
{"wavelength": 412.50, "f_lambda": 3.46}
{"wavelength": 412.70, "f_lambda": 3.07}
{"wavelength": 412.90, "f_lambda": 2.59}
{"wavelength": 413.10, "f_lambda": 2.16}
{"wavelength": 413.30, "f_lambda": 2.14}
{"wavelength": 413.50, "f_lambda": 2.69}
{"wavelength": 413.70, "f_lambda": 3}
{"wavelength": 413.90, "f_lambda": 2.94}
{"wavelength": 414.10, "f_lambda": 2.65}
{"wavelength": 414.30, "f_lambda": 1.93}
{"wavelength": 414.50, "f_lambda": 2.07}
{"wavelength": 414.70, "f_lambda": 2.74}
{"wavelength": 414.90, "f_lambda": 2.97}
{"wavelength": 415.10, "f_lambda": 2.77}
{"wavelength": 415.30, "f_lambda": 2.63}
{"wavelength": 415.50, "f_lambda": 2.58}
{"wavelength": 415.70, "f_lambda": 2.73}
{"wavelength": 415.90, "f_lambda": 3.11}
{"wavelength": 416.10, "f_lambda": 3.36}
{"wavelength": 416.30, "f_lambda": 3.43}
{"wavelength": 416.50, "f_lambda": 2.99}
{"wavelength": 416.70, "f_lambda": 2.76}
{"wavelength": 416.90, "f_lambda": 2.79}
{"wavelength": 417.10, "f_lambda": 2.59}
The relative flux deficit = -2.6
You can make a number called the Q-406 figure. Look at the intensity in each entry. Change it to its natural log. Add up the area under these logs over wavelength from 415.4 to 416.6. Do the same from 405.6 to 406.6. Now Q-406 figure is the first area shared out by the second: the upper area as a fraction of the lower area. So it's 2.0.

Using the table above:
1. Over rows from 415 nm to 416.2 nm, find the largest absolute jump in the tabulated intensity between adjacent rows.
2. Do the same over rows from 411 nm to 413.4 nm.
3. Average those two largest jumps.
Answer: 0.43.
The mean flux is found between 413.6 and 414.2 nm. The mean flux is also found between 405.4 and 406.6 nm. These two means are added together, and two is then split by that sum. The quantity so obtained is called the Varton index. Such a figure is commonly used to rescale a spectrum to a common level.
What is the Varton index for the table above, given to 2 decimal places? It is 0.41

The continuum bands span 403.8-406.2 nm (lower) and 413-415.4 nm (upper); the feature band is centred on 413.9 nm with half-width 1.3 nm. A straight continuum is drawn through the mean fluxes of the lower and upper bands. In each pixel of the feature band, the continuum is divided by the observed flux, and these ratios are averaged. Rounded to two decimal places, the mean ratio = 1.00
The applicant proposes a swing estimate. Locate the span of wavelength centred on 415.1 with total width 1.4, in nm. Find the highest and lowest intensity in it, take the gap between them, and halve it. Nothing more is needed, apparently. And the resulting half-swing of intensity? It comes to 0.45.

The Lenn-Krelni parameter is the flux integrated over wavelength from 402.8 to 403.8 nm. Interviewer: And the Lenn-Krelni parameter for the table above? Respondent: 1.76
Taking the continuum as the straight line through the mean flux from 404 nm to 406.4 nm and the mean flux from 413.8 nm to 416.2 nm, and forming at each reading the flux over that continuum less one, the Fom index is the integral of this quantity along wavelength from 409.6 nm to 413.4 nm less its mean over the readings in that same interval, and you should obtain 0.17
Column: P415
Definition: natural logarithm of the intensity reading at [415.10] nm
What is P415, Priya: 1.02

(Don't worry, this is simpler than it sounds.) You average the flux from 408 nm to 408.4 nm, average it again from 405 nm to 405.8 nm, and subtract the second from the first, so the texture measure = 0.53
